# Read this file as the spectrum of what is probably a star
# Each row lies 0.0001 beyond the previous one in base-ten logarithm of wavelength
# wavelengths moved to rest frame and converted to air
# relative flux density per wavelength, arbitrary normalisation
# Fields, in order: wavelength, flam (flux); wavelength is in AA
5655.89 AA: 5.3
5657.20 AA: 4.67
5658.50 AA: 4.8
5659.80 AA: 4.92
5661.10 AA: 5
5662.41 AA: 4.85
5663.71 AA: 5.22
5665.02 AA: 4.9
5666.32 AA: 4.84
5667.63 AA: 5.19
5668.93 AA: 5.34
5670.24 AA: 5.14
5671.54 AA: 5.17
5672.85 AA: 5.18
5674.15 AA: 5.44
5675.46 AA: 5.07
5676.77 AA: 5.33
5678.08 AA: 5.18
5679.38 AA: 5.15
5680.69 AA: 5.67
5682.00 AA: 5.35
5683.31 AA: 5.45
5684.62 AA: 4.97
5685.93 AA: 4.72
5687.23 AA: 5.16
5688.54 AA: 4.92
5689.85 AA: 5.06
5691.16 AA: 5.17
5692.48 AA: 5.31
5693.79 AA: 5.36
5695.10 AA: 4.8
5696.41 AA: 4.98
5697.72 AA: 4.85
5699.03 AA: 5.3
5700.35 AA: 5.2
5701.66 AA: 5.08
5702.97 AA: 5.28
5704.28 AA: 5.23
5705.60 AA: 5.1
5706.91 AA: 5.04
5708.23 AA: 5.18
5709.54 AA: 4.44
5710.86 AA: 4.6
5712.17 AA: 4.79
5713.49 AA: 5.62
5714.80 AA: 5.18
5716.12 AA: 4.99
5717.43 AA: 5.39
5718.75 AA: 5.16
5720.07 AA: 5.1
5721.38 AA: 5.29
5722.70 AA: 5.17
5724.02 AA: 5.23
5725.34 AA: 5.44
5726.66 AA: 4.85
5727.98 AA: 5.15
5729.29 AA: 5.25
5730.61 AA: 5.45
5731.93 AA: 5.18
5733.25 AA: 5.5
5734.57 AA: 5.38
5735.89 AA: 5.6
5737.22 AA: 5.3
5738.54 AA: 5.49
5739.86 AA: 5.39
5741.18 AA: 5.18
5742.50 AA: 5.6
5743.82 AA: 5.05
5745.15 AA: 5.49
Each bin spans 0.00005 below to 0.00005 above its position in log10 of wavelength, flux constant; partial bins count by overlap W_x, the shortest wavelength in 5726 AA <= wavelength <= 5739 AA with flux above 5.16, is 5729.29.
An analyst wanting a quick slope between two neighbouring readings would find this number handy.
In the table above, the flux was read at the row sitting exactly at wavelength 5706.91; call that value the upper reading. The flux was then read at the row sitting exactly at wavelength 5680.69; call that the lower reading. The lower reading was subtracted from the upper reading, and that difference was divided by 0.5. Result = -1.3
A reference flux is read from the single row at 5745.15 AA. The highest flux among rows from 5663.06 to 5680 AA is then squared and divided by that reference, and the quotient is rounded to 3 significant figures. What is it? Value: 5.39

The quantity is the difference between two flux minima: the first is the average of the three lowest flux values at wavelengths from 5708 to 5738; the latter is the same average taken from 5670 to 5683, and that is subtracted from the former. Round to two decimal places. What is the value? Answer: -0.51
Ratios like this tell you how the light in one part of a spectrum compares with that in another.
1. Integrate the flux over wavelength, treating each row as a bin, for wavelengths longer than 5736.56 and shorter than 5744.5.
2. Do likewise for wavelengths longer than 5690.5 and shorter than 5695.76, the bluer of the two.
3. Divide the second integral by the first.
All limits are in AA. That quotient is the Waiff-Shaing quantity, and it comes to 0.64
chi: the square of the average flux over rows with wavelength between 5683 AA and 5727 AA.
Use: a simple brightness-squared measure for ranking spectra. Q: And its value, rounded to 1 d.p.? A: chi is 26.0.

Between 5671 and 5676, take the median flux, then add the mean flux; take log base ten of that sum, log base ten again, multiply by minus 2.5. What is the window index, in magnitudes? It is -0.018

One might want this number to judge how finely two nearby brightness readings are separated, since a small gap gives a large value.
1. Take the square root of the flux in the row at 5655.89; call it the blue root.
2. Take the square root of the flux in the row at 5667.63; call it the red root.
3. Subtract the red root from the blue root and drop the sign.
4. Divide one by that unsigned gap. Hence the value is 42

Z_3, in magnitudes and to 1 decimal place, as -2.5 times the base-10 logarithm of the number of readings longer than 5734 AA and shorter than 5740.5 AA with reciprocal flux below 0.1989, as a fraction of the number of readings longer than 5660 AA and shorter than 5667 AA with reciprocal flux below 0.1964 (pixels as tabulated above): -1.7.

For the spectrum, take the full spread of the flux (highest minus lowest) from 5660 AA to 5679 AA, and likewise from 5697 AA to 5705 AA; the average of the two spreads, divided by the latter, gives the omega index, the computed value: 1.17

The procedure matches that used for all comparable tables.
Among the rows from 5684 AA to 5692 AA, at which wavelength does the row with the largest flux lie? 5691.16 AA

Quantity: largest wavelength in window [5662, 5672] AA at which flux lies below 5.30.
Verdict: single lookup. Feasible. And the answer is 5671.54 AA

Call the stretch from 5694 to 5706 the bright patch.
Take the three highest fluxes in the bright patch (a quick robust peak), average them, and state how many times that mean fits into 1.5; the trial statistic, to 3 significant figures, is 0.285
